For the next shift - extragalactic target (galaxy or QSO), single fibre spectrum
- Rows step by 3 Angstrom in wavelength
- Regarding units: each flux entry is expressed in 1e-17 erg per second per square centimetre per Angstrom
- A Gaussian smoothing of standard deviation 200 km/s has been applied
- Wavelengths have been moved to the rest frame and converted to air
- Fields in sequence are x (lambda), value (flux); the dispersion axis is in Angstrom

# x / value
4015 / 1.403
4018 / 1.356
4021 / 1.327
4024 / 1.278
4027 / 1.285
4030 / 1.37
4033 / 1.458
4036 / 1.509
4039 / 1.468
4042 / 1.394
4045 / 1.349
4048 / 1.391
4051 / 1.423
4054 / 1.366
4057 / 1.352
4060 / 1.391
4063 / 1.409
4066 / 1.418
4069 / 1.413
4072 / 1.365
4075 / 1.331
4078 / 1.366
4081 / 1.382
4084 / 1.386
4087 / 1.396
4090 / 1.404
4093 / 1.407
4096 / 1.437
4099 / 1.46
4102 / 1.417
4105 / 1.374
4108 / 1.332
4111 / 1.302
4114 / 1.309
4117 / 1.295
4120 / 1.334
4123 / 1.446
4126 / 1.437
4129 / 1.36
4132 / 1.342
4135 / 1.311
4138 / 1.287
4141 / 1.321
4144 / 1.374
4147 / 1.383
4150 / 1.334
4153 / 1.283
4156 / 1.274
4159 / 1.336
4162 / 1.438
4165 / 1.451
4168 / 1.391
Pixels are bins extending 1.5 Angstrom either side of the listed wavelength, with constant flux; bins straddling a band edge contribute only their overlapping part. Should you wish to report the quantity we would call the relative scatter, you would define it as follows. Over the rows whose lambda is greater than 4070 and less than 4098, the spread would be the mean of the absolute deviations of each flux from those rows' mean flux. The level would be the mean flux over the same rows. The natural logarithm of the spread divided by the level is -4.1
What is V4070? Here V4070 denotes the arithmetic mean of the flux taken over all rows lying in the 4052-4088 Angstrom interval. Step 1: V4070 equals 1.38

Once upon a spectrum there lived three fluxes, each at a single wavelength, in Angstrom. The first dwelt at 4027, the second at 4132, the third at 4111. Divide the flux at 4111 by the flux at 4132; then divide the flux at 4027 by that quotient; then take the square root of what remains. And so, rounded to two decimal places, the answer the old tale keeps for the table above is 1.15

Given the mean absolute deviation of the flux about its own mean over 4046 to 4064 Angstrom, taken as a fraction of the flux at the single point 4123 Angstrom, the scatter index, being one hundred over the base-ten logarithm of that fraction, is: -54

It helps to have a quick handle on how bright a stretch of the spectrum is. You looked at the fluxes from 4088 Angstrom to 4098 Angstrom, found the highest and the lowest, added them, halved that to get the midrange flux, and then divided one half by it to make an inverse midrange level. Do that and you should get 0.352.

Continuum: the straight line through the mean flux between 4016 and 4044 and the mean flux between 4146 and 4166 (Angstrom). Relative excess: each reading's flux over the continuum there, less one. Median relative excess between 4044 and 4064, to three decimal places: 0.009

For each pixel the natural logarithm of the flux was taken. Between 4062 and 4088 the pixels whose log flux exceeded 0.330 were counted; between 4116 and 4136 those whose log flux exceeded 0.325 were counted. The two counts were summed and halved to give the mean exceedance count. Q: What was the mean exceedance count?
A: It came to 3.0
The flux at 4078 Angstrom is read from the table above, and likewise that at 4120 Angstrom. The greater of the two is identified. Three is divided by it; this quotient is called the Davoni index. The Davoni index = 2.20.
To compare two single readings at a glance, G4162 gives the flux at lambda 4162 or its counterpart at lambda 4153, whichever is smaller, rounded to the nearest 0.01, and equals 1.28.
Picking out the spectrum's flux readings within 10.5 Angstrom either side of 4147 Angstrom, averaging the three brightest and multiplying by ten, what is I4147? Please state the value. 13.6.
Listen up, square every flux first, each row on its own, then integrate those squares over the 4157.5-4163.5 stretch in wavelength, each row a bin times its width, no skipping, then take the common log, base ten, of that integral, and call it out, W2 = 1.06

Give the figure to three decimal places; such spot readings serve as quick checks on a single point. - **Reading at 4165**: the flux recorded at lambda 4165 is 1.451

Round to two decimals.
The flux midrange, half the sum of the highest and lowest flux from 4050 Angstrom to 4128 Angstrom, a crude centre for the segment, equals 1.38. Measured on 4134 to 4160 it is 1.33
